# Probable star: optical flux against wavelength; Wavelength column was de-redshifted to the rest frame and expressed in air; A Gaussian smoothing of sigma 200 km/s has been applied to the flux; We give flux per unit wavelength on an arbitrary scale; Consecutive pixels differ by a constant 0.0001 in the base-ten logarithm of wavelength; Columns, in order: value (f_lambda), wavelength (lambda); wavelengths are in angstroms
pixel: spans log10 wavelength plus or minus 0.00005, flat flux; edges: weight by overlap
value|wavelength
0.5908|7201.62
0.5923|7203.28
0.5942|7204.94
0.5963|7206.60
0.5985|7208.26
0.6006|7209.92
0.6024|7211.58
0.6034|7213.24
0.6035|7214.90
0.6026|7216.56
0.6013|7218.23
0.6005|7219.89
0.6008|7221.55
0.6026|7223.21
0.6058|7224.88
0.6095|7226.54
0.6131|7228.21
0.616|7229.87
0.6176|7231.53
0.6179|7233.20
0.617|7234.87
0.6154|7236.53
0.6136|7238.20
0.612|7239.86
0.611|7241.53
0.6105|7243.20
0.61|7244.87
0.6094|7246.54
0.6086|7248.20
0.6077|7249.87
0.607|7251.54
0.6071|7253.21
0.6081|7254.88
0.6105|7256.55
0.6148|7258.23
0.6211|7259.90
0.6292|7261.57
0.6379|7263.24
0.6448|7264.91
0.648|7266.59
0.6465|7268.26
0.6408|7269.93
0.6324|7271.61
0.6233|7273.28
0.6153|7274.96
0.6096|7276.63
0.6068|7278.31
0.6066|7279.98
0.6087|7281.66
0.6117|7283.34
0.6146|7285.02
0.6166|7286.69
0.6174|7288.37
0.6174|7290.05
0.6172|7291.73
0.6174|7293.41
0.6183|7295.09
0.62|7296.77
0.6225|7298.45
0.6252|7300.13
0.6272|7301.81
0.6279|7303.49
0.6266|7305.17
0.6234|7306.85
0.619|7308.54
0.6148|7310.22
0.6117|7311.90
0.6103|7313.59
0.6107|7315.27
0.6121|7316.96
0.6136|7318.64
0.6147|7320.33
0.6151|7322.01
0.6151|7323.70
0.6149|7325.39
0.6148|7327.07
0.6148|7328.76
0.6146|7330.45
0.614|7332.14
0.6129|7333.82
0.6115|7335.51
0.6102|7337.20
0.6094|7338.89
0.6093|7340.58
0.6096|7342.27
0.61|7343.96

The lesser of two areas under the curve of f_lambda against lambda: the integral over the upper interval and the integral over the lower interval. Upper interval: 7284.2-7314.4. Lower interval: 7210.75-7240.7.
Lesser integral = 18.23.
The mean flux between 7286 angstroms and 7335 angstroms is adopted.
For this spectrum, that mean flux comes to 0.617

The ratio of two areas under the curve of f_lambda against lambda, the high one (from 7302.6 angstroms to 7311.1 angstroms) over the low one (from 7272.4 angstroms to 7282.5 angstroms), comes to 0.9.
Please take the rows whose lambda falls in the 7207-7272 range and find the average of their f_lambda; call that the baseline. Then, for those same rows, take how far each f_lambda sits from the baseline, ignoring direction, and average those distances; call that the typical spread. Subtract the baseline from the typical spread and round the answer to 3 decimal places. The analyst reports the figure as -0.604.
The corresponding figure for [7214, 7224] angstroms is -0.601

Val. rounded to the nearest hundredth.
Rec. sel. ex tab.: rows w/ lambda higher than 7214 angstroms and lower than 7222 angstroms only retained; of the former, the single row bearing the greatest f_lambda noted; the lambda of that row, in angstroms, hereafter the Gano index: 7214.90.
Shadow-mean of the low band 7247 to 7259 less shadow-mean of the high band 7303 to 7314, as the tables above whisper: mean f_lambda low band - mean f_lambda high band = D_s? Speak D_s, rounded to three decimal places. -0.010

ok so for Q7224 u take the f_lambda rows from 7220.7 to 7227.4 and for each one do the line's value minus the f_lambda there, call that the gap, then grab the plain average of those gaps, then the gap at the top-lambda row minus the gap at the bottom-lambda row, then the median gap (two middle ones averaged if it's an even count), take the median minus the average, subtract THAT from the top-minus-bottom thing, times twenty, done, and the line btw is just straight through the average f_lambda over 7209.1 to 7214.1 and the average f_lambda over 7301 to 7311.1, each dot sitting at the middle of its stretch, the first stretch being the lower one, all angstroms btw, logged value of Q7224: -0.16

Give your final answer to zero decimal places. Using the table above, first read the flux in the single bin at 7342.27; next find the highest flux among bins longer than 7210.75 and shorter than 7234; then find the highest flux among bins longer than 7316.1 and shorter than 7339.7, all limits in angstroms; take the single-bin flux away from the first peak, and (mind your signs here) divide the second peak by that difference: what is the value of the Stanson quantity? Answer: 74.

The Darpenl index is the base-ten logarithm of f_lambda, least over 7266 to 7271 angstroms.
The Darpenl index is -0.193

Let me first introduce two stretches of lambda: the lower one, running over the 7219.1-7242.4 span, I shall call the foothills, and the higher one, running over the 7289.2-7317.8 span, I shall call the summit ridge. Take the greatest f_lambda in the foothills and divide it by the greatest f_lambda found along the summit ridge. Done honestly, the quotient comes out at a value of 0.98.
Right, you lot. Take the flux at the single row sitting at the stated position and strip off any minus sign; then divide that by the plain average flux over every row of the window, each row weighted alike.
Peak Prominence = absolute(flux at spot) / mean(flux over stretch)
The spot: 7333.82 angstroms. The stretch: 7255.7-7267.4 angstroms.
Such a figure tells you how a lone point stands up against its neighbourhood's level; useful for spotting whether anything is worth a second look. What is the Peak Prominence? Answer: 0.974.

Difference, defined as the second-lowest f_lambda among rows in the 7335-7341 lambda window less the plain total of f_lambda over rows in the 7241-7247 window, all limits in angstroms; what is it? -1.83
